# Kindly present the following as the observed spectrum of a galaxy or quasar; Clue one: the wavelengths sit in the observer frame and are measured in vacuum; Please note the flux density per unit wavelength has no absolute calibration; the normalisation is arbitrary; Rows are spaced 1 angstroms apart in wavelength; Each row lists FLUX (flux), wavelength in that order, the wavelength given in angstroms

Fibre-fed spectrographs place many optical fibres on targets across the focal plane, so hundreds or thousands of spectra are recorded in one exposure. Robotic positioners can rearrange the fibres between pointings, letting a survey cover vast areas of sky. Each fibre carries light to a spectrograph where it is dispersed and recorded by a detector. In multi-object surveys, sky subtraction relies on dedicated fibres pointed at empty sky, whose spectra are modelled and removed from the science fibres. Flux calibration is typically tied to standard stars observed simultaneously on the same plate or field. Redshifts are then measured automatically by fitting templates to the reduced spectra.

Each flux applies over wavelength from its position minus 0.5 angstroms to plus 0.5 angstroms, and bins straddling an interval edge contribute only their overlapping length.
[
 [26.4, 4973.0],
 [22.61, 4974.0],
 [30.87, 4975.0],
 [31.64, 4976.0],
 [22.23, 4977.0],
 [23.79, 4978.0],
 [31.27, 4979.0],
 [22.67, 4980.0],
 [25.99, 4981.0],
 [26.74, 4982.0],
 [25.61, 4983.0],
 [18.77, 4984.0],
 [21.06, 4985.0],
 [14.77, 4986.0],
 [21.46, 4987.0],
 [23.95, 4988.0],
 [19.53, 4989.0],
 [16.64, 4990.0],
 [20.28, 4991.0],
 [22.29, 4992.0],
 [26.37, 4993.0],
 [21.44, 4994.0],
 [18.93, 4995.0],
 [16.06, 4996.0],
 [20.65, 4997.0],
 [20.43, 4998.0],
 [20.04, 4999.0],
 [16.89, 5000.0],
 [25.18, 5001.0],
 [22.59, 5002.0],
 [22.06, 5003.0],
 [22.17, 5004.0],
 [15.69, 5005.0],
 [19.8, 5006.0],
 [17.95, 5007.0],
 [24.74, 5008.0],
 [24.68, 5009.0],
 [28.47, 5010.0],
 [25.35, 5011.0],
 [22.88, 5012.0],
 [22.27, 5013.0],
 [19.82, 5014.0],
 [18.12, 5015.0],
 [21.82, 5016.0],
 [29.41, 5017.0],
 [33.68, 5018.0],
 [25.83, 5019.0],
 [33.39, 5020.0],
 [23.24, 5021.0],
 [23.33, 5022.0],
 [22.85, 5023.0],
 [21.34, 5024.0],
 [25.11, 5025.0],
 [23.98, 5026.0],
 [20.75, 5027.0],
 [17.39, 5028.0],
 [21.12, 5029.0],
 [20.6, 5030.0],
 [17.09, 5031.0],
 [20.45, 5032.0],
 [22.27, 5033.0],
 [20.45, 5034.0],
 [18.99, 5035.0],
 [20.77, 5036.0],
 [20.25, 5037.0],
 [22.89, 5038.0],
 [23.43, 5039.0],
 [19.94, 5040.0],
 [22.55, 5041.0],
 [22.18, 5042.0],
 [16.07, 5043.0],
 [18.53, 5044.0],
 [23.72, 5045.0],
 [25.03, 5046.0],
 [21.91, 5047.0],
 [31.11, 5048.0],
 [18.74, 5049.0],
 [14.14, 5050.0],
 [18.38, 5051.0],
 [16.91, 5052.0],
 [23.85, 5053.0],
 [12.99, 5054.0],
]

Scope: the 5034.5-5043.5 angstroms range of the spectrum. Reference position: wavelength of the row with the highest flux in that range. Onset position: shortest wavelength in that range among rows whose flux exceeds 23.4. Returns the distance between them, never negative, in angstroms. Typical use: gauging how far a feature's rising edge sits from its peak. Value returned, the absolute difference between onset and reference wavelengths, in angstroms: 0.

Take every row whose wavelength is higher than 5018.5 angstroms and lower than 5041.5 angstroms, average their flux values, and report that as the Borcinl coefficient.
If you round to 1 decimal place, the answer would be 22.1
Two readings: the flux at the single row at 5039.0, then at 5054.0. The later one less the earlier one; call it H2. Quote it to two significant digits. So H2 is -10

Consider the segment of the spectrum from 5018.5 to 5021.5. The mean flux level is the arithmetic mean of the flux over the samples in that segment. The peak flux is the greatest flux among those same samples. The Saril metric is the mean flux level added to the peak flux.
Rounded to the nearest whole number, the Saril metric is 61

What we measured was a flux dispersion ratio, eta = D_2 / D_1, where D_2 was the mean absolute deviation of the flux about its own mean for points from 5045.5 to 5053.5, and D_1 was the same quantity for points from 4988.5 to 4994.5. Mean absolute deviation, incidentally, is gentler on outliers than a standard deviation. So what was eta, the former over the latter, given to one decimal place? 1.9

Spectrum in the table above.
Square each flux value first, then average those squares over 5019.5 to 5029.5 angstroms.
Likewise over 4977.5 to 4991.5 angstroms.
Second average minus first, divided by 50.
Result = -1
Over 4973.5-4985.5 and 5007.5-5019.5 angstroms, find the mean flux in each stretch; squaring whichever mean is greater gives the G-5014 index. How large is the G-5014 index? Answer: 639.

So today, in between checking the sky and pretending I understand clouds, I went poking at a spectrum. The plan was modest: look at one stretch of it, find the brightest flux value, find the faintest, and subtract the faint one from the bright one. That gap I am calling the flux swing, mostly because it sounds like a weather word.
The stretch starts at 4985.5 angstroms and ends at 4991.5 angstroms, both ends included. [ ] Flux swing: 9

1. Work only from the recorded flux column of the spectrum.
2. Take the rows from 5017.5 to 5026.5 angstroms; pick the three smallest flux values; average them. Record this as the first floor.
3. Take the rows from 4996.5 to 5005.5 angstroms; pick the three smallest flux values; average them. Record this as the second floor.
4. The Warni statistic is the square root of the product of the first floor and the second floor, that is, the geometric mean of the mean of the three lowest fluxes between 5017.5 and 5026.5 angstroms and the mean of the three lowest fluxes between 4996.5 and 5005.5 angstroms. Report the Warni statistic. 19.9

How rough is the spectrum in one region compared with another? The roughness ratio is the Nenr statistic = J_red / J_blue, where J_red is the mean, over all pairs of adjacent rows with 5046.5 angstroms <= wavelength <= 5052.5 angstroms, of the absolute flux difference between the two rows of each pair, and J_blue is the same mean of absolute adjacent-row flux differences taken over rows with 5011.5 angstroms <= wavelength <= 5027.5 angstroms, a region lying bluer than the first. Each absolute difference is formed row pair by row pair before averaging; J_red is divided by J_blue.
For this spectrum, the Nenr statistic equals 1.71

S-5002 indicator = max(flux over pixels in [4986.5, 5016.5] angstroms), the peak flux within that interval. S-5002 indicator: 28.47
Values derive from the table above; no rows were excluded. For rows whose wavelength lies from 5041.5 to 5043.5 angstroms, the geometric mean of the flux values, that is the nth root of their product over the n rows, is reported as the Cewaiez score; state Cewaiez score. 18.9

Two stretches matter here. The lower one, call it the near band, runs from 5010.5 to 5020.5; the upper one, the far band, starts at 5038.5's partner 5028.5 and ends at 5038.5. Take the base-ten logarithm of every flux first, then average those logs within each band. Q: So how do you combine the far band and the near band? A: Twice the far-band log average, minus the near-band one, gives 1.227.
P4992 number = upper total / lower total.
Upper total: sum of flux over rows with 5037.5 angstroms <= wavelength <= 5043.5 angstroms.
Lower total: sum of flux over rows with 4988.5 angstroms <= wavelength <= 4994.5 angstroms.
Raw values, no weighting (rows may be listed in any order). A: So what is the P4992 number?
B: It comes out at 1.00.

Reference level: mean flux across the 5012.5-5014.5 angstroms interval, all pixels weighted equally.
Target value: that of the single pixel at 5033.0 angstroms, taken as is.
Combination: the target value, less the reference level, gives 1.2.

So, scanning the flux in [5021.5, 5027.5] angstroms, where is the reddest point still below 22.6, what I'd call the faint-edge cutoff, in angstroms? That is 5027.0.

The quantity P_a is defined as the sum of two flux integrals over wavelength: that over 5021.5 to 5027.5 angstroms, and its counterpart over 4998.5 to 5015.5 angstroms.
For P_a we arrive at 506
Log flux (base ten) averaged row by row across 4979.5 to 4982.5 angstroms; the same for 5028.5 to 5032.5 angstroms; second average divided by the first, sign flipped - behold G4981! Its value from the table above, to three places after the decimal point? -0.926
